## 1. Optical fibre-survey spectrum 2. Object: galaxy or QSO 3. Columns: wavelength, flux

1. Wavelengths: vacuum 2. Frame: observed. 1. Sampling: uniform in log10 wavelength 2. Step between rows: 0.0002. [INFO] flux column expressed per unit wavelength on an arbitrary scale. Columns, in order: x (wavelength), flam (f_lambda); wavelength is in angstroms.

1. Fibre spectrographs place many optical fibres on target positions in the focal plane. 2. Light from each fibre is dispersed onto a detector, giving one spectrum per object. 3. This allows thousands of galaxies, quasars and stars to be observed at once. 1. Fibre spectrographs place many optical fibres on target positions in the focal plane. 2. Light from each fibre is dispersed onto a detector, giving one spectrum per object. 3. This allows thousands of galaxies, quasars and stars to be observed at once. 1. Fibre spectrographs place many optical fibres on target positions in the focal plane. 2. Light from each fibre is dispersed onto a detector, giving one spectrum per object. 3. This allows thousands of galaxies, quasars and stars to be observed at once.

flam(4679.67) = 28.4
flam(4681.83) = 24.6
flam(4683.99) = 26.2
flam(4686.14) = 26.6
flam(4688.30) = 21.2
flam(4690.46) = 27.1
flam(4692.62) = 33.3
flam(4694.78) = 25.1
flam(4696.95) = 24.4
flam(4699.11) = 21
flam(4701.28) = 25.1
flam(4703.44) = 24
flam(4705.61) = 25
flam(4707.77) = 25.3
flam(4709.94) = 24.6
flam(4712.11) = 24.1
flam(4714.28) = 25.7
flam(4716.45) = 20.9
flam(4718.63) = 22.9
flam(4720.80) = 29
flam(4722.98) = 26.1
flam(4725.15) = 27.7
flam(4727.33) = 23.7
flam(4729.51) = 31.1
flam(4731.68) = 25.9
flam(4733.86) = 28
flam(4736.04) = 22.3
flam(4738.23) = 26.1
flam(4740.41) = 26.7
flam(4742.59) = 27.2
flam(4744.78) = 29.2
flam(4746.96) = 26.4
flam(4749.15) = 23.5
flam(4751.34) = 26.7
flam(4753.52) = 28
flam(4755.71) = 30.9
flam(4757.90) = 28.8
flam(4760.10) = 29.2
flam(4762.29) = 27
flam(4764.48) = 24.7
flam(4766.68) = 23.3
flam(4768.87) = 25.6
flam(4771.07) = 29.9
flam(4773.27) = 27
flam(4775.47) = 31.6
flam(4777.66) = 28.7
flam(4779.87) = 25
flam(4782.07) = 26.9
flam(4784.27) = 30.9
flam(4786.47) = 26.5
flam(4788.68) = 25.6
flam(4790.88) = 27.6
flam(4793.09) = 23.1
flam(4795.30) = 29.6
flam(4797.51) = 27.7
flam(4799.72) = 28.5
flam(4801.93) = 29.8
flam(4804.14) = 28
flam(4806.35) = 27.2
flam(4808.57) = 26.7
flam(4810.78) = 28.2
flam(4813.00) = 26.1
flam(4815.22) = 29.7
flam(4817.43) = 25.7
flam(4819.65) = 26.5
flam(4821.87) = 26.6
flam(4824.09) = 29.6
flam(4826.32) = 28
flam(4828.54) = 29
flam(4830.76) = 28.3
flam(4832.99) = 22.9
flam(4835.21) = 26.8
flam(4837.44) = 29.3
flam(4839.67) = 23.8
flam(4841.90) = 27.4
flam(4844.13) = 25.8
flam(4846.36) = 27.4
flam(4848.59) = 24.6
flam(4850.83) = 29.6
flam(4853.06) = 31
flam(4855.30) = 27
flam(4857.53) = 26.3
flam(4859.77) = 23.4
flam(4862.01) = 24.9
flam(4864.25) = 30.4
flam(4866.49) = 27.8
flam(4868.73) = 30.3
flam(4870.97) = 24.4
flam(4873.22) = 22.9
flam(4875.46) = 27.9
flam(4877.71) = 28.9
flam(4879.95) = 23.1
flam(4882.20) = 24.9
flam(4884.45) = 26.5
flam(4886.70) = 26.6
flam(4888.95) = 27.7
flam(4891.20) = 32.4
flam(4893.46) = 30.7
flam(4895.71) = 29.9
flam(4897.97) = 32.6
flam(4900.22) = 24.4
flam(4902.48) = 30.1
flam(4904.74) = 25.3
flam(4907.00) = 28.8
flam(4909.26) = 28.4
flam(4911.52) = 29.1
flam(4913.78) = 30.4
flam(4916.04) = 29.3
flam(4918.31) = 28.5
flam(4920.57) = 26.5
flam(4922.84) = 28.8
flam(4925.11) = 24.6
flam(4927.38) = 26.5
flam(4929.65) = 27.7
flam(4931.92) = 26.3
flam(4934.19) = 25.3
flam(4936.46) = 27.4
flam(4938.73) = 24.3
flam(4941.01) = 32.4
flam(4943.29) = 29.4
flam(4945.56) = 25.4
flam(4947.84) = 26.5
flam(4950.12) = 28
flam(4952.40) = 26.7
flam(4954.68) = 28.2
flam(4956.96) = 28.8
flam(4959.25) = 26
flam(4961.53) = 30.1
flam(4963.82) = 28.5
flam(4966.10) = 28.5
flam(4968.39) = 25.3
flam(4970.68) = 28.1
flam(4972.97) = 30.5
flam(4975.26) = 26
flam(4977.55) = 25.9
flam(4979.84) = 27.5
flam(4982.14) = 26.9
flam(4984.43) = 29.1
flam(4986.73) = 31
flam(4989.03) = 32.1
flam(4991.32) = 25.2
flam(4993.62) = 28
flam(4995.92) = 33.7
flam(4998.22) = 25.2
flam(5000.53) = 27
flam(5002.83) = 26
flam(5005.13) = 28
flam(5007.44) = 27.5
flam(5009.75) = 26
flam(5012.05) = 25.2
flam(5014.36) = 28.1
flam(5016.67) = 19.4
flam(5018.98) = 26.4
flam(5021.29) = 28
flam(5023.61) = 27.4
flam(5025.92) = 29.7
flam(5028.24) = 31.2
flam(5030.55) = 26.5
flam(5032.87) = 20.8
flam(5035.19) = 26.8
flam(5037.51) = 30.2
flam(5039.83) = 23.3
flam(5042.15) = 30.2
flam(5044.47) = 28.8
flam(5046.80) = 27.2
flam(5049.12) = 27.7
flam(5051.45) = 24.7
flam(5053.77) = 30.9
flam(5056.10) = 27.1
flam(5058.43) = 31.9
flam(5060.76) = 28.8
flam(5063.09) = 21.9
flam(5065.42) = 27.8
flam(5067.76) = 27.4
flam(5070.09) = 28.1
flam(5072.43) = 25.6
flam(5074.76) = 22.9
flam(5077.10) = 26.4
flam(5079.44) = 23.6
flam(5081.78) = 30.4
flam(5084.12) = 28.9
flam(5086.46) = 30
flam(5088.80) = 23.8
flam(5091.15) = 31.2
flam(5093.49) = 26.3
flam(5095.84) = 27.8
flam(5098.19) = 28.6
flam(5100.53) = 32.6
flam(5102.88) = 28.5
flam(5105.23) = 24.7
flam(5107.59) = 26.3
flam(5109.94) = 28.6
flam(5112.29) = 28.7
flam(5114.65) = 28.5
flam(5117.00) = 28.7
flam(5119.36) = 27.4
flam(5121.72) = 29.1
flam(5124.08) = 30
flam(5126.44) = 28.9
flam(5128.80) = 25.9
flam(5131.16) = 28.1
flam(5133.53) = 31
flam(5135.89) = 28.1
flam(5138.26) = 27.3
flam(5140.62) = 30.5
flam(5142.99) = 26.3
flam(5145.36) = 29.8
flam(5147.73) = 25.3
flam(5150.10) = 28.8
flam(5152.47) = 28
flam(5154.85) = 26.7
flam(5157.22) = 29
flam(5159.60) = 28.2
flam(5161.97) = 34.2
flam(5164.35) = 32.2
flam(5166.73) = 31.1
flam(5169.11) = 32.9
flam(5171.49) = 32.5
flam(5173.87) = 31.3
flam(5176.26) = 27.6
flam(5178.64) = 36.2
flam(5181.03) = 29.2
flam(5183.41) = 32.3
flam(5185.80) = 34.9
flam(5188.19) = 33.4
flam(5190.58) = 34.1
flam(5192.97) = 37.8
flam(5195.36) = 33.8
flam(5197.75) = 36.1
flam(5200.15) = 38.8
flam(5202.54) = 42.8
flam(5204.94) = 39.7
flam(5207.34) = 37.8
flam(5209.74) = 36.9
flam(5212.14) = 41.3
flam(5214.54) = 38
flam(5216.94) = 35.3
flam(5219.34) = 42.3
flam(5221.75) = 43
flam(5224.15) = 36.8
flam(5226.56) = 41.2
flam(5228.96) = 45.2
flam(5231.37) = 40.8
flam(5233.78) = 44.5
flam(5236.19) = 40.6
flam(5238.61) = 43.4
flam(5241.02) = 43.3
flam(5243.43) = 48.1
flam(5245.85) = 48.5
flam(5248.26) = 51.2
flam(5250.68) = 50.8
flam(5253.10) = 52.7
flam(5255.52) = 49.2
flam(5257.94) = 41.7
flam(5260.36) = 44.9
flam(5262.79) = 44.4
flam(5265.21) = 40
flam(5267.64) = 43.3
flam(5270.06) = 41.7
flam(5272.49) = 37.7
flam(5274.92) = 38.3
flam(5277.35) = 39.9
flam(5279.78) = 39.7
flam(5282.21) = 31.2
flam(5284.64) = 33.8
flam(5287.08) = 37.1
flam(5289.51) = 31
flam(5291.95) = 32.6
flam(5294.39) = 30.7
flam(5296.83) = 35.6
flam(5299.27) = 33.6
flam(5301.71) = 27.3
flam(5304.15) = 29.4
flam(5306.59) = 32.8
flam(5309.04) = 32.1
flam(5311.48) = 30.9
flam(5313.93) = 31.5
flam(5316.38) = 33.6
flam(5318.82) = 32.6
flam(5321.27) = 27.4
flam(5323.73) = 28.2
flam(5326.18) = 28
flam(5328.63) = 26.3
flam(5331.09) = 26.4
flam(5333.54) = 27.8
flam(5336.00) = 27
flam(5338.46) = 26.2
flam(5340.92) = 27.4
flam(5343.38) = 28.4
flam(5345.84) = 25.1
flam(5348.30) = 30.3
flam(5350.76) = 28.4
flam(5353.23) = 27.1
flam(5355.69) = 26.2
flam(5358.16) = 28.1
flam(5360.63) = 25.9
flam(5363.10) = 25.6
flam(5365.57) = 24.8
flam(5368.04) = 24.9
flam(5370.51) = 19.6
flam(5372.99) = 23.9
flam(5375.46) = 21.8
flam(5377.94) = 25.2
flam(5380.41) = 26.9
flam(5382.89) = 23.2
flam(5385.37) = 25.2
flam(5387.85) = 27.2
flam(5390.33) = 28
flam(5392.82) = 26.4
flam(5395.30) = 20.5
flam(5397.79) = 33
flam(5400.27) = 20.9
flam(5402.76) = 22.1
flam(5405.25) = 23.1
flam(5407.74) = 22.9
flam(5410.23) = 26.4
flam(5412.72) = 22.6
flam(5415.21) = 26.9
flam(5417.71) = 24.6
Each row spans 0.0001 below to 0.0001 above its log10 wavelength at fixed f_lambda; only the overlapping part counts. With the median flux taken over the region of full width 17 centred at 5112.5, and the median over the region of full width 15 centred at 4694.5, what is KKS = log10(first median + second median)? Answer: 1.73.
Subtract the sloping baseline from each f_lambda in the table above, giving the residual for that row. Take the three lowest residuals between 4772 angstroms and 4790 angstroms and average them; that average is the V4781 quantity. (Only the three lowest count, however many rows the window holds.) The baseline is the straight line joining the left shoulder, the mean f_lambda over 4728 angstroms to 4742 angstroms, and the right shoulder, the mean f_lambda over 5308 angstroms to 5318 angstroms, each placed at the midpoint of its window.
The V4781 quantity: -1.4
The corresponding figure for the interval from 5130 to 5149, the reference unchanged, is -4.2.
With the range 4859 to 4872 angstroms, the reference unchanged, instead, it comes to -3.6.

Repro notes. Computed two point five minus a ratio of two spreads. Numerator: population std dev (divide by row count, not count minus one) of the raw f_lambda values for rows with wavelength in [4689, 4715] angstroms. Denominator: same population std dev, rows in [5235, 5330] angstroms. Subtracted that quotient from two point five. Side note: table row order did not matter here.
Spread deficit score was 2.13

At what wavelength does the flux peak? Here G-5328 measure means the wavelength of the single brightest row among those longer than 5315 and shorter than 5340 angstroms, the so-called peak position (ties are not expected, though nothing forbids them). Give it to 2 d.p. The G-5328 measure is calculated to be 5316.38 angstroms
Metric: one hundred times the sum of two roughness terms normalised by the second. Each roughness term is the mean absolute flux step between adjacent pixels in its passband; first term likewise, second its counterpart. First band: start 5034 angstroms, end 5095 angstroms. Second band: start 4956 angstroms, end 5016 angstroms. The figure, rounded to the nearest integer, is 250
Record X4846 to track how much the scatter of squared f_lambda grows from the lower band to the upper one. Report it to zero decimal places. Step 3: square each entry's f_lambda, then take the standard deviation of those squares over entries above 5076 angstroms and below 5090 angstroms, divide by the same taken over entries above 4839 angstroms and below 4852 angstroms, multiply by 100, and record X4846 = 144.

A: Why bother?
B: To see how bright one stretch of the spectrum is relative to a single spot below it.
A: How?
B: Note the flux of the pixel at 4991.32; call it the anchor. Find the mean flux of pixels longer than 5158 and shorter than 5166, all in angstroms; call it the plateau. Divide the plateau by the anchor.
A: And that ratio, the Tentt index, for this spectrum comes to 1.25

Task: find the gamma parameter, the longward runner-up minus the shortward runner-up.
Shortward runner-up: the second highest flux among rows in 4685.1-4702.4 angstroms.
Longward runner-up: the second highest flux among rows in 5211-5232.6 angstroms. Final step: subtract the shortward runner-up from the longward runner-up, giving 16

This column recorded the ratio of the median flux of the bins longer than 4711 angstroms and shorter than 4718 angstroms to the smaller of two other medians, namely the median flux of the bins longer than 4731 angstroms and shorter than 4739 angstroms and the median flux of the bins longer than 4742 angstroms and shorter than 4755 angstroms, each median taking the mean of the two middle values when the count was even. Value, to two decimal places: 0.93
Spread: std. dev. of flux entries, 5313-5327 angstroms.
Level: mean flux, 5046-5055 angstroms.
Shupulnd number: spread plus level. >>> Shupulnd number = 30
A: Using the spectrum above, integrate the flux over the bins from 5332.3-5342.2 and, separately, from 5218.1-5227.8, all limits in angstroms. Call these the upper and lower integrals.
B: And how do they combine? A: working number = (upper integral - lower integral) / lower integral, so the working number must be -0.32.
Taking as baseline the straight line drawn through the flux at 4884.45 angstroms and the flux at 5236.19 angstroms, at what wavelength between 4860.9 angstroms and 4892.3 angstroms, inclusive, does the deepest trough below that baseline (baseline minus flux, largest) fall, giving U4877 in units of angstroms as 4879.95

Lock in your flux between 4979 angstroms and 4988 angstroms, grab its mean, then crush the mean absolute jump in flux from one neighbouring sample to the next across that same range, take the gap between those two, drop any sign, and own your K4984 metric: 27.1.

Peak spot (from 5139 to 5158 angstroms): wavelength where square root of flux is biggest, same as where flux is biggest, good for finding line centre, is 5140.62 angstroms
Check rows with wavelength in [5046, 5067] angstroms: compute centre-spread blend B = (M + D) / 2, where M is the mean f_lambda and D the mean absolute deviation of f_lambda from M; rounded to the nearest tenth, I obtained 14.8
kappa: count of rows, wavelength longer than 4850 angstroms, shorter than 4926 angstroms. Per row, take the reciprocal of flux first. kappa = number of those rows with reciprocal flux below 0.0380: 24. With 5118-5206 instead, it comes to 34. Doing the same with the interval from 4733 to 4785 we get 17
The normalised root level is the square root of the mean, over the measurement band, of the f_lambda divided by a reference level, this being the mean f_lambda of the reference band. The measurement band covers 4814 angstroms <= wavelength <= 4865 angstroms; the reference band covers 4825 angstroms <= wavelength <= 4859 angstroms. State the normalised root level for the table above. 1.00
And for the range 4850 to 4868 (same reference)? 1.01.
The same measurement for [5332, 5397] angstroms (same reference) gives 0.98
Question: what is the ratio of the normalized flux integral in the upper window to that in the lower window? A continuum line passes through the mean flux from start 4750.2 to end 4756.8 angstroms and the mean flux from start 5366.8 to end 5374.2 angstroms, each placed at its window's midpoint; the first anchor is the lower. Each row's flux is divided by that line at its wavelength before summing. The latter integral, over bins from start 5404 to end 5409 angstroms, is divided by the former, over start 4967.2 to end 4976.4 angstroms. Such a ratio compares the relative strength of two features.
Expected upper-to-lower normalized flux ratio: 0.54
